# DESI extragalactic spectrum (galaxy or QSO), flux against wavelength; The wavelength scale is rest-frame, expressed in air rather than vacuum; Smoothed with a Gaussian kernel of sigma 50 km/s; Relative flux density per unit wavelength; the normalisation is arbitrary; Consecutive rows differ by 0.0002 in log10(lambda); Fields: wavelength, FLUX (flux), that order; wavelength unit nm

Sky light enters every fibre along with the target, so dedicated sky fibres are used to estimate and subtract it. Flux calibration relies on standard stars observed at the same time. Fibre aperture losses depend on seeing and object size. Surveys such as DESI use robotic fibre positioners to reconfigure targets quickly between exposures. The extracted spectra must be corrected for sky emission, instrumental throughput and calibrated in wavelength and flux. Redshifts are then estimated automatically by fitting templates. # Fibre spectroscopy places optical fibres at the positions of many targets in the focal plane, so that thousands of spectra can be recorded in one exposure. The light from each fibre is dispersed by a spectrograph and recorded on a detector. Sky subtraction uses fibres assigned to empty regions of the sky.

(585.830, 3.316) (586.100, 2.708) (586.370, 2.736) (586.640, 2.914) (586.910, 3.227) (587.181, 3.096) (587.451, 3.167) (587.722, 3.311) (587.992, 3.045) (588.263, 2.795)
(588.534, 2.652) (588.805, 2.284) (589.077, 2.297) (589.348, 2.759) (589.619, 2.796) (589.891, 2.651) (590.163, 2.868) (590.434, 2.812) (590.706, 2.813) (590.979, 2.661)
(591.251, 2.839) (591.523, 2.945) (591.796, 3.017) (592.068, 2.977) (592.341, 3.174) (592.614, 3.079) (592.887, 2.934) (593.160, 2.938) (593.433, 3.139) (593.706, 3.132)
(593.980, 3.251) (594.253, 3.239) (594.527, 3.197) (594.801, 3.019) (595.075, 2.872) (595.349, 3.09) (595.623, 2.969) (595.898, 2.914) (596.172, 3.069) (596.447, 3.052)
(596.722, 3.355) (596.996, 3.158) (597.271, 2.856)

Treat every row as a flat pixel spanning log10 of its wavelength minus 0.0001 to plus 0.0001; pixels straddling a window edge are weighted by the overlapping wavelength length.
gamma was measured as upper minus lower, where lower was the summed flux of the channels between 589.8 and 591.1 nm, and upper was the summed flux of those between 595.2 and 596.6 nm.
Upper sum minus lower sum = 1.3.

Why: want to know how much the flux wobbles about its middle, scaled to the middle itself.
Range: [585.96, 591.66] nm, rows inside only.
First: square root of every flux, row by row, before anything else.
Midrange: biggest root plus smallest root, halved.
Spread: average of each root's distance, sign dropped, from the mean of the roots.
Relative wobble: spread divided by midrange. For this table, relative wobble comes 0.033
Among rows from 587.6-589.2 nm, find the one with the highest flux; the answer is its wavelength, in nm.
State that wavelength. 587.722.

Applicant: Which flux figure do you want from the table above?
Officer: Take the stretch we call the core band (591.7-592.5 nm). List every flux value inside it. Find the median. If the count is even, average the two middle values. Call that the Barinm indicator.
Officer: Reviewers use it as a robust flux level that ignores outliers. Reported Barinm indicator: 3.02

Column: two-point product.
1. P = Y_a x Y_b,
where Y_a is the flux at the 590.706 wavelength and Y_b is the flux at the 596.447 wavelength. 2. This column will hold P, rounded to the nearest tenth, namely 8.6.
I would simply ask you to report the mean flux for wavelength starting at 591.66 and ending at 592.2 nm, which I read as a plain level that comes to 3.00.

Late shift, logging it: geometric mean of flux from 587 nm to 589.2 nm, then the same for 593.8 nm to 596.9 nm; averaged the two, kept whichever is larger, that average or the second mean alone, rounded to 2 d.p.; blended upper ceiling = 3.09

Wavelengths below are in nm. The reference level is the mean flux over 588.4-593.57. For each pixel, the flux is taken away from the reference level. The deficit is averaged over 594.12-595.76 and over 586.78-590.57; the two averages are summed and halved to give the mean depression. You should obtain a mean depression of -0.13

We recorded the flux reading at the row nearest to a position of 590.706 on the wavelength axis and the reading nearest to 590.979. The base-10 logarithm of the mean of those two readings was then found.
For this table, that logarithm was 0.44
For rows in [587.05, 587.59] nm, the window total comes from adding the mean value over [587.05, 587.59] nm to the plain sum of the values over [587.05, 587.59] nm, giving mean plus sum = 9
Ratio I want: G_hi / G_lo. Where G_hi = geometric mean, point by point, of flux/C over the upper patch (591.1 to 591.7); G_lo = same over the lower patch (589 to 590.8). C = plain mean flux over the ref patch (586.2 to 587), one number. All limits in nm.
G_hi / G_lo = 1.07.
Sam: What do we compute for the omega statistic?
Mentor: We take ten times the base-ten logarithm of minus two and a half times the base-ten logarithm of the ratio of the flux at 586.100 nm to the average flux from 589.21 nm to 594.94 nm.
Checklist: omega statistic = -10.1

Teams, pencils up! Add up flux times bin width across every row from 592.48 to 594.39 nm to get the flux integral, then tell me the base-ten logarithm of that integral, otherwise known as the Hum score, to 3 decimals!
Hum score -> 0.773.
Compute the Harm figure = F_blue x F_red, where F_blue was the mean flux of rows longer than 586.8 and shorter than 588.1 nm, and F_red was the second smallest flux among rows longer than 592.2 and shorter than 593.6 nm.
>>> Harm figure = 9.3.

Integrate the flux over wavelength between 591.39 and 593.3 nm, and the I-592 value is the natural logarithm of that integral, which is 1.75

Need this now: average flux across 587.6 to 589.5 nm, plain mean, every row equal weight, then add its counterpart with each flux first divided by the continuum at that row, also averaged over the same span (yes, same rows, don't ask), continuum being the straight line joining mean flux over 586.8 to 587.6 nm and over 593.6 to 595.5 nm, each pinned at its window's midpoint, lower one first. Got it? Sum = 3.60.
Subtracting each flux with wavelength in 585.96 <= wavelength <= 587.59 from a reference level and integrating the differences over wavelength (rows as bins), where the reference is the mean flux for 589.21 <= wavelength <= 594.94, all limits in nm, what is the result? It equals 0.0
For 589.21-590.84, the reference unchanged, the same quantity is 0.3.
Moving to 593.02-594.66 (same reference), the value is -0.3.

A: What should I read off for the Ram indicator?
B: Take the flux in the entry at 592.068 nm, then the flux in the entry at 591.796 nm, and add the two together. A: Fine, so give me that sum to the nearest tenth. 6.0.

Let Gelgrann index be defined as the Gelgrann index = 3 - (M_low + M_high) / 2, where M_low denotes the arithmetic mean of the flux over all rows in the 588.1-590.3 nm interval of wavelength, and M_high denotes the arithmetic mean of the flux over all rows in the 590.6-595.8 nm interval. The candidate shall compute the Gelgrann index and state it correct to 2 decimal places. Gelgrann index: 0.17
